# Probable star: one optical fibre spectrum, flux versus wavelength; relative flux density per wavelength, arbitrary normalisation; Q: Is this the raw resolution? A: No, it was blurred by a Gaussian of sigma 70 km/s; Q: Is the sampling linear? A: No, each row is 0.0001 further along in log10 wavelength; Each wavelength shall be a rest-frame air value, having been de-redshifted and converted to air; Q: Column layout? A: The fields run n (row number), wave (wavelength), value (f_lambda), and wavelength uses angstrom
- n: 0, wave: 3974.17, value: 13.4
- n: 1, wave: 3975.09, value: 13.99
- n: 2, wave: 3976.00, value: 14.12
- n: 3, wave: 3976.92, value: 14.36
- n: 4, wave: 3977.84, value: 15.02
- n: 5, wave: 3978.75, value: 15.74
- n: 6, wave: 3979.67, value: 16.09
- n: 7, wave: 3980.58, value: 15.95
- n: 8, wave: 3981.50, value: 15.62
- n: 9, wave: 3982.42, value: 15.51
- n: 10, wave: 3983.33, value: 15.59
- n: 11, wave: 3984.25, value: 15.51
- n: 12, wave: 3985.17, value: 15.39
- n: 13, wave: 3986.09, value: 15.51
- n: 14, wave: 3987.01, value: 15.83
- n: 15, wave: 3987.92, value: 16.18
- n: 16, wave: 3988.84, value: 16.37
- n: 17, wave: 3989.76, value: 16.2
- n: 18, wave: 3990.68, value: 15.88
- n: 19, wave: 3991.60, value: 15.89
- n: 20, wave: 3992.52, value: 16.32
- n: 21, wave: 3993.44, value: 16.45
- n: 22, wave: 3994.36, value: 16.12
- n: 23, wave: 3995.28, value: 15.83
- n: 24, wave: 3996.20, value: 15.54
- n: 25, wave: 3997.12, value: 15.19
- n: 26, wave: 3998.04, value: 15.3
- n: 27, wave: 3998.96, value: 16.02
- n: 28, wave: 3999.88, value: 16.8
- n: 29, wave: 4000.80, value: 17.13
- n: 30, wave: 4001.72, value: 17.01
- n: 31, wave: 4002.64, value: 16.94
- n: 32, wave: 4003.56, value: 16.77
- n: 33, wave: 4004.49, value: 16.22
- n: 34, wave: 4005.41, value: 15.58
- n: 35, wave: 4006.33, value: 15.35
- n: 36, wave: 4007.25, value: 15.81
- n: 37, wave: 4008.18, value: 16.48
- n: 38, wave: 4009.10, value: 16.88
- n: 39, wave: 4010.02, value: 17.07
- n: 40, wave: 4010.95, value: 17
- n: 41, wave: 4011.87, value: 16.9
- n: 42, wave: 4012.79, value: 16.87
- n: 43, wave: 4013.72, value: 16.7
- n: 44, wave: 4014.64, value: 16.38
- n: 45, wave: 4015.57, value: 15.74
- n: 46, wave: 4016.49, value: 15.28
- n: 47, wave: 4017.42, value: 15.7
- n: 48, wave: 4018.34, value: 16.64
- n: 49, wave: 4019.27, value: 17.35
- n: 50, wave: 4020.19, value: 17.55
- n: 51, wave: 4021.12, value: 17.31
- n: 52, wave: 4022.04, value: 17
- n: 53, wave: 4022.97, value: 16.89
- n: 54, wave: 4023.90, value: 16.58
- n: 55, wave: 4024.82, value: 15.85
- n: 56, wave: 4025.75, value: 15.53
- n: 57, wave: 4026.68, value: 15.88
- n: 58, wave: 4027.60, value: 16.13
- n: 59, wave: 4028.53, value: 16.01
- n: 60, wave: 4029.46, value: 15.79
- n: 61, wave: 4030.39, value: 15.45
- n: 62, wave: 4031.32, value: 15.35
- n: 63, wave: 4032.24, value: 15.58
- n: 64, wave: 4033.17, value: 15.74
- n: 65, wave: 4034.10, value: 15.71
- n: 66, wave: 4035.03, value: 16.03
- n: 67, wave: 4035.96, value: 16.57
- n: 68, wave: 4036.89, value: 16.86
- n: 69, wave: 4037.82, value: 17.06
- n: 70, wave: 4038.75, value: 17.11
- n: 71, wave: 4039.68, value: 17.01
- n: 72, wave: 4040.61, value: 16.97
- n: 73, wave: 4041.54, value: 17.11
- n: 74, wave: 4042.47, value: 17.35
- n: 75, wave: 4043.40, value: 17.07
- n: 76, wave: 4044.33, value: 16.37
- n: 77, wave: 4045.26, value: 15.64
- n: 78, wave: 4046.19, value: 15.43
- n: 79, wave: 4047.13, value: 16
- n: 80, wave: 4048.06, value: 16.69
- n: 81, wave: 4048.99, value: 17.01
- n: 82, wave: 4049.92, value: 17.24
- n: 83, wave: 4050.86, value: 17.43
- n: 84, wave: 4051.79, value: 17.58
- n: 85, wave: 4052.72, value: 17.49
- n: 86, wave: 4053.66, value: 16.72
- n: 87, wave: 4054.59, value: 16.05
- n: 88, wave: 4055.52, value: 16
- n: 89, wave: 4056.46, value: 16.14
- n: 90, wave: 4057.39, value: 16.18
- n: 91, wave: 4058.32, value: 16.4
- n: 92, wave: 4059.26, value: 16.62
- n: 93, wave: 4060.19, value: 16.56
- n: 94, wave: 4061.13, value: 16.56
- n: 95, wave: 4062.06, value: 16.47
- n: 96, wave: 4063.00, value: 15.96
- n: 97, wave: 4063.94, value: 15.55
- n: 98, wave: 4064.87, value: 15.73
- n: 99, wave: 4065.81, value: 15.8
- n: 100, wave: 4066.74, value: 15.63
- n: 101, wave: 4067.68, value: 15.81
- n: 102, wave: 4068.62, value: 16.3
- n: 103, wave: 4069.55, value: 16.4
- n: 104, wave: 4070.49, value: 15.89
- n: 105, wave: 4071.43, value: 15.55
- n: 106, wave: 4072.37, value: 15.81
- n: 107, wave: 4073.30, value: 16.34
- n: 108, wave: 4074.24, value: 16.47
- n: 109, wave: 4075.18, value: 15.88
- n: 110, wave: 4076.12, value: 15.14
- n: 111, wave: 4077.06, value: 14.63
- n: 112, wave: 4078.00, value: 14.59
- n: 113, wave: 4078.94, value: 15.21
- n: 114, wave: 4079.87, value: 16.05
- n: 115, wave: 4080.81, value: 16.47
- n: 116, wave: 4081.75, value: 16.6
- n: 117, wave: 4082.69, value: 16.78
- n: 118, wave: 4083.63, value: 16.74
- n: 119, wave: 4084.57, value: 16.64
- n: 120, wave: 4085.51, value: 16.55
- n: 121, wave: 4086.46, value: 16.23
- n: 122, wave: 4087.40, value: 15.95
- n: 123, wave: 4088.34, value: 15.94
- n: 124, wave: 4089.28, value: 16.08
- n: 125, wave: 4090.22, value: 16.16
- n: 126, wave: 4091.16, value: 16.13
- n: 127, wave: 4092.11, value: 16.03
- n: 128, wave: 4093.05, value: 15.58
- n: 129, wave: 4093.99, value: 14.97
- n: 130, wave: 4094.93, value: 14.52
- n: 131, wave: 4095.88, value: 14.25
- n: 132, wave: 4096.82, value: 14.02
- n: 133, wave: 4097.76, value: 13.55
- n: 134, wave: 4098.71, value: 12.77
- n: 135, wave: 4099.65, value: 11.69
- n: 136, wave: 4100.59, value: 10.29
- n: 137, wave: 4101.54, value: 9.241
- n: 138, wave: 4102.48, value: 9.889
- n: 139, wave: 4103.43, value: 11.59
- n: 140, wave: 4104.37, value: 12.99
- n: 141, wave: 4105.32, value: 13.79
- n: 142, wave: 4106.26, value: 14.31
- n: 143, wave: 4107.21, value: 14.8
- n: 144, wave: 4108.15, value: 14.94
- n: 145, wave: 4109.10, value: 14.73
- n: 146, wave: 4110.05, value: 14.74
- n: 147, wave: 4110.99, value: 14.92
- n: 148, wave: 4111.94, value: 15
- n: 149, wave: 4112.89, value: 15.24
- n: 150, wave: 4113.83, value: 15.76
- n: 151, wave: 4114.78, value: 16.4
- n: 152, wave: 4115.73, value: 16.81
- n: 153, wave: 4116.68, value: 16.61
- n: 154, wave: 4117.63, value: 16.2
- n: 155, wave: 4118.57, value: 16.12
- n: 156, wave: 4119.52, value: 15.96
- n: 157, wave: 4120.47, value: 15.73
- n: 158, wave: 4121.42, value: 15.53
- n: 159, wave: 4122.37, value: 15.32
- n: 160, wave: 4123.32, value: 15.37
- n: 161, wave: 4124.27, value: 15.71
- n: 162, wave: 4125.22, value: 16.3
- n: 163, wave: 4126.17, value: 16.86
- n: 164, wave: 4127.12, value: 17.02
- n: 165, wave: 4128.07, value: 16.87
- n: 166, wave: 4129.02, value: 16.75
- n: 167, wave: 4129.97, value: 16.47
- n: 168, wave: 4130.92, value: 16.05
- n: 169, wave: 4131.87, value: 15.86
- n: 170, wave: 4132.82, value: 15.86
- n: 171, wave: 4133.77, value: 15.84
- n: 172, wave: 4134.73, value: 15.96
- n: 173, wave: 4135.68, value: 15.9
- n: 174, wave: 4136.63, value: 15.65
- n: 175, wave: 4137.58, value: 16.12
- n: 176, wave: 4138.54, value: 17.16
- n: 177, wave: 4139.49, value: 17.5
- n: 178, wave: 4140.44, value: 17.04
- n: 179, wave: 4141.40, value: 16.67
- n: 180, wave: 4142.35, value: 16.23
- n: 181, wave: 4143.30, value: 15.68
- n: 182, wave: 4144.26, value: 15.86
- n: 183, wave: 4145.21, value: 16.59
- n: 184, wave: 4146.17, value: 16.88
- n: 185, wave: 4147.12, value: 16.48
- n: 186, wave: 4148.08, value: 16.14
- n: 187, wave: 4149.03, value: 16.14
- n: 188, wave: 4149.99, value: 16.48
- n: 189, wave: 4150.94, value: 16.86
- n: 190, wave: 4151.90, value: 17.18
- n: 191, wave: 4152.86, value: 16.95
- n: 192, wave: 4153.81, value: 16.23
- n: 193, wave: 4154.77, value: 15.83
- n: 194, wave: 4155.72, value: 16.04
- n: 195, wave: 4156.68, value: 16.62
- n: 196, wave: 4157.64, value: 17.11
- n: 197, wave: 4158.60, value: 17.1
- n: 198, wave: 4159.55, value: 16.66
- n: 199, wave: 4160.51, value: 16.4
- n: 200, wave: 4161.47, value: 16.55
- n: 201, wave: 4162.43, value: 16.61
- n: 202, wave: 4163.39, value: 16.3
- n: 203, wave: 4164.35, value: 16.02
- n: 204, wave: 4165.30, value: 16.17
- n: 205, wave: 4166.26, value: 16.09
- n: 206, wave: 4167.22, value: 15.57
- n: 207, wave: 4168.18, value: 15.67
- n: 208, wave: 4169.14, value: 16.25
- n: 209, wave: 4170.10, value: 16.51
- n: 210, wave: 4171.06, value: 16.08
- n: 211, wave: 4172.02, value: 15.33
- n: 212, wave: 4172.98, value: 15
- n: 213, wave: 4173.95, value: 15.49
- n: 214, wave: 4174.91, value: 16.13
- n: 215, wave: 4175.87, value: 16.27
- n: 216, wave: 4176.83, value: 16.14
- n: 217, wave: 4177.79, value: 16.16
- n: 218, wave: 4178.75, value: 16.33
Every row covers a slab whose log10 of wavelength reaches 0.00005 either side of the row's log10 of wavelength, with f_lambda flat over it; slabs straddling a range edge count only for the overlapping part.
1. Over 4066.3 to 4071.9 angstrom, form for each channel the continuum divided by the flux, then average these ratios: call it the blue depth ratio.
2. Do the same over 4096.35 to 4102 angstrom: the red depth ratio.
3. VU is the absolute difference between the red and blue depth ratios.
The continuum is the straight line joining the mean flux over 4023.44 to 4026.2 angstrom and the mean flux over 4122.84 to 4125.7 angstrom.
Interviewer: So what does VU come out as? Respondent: 0.360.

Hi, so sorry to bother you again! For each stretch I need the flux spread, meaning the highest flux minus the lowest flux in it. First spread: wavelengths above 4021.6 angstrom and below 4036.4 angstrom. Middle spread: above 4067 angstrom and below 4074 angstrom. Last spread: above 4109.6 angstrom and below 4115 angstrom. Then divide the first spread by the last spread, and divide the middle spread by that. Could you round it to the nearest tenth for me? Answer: 0.9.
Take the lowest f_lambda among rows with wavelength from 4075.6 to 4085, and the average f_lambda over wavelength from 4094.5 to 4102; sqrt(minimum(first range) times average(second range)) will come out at 13.5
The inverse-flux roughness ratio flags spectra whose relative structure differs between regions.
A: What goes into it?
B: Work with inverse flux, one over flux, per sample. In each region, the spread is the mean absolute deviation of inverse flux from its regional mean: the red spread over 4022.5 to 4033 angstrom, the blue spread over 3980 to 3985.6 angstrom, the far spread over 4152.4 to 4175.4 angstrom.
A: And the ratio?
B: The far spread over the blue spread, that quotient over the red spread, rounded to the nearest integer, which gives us 2216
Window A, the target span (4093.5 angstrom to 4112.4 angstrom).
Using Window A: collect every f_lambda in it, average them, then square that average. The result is 178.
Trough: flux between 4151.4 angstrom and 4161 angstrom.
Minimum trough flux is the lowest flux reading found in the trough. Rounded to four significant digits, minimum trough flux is 15.83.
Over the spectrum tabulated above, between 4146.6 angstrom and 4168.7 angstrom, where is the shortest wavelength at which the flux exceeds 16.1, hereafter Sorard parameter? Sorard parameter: 4147.12 angstrom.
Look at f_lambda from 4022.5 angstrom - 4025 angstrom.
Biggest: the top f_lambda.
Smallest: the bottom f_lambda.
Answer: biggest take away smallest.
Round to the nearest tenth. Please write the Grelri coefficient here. 1.0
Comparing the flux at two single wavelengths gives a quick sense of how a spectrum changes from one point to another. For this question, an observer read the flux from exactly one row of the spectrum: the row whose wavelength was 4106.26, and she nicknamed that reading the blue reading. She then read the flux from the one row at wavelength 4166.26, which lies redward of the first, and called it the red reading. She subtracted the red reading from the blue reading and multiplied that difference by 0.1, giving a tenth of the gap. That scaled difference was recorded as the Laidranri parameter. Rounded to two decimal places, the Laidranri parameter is -0.18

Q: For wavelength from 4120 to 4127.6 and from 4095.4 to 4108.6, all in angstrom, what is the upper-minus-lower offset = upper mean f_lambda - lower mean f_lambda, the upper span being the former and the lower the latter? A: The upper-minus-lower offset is 3.3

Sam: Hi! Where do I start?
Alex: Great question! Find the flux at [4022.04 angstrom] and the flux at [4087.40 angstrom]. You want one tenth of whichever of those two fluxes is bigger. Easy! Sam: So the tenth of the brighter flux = 1.70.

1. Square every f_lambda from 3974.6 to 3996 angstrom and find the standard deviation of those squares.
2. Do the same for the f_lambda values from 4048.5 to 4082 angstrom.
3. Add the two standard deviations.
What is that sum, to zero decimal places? 43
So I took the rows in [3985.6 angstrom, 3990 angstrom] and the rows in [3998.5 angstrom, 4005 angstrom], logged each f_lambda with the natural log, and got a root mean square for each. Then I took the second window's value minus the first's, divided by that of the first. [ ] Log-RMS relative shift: 0.015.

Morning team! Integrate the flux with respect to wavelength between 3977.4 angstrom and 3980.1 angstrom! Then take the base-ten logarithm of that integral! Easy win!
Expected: 1.63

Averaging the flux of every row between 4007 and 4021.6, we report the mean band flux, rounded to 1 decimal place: 16.6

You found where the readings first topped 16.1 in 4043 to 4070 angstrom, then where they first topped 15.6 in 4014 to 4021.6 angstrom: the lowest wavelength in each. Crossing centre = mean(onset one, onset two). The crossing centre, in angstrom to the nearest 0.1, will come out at 4029.0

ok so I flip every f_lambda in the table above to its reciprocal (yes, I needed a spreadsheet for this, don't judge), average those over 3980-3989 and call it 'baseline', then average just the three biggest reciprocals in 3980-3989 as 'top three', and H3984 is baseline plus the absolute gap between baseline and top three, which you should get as 0.0646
